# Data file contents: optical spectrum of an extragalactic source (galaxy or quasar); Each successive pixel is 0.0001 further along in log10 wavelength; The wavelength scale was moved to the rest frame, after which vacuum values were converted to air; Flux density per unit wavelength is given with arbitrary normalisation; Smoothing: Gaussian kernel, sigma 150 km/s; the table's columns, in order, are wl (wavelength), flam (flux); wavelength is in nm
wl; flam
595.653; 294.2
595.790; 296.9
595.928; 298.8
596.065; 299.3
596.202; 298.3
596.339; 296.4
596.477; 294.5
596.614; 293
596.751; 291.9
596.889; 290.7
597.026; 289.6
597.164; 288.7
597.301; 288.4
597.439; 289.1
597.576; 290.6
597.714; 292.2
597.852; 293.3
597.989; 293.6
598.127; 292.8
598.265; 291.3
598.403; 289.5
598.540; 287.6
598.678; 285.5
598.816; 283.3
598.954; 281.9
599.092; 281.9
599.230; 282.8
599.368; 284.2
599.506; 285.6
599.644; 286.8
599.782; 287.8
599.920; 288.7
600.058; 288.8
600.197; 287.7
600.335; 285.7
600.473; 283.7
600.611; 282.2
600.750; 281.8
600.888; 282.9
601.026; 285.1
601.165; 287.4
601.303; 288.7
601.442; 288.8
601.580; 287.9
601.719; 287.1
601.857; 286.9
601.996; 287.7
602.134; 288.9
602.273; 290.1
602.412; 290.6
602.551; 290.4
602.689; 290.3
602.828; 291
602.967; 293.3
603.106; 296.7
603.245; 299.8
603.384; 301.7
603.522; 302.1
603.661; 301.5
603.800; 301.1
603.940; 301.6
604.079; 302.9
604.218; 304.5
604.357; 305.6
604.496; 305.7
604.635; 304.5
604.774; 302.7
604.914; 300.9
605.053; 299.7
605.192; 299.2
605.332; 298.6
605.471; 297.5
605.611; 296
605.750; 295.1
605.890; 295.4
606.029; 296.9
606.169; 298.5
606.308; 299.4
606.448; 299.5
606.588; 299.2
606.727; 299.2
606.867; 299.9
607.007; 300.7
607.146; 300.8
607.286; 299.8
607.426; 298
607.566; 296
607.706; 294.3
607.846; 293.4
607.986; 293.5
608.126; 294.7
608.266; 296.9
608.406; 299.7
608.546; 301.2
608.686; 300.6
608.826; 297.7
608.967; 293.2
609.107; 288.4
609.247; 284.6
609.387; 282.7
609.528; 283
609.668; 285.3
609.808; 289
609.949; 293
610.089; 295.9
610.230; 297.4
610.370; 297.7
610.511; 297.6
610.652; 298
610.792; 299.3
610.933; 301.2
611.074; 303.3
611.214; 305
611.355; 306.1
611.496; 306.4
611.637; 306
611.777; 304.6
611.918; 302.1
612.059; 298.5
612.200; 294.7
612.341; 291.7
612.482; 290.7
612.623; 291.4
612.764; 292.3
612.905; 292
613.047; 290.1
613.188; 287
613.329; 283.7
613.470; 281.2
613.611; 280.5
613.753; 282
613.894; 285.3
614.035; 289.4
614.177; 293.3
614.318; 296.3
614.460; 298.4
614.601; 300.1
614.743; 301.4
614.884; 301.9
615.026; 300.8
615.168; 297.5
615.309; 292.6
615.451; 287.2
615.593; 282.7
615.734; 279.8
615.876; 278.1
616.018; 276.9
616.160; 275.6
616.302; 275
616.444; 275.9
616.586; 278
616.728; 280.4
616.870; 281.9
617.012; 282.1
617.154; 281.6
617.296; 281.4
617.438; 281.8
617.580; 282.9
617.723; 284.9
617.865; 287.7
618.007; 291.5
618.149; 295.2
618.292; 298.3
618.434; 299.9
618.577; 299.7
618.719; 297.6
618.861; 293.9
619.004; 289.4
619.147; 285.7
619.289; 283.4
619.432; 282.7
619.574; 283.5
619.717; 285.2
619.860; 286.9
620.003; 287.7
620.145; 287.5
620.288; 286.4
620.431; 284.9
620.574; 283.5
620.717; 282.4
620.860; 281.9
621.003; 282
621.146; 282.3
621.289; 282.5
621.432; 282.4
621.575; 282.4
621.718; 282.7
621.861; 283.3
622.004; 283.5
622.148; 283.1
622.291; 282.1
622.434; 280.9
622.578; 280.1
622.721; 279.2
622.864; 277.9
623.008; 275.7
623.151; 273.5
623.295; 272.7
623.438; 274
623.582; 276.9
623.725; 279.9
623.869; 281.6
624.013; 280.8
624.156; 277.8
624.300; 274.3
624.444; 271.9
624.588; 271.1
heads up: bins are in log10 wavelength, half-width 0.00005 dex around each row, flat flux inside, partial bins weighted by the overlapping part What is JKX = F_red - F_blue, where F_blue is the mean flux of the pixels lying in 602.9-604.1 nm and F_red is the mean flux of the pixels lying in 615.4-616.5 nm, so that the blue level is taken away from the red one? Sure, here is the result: -21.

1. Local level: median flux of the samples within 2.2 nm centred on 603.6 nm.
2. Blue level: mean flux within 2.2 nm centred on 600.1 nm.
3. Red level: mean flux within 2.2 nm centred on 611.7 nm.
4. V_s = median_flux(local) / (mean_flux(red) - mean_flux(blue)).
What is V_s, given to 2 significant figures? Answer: 21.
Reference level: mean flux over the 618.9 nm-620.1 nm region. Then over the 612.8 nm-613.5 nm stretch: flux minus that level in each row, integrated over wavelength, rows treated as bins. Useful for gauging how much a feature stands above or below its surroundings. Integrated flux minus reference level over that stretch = 1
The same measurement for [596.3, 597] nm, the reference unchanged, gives 5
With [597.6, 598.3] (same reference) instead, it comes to 5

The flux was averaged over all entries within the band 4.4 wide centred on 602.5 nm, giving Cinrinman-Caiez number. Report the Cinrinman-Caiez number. 293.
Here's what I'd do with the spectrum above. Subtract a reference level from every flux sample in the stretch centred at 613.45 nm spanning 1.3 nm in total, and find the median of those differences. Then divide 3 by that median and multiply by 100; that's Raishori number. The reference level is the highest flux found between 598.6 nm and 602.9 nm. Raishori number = -53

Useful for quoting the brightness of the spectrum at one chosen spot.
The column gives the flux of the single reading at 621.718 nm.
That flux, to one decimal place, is 282.7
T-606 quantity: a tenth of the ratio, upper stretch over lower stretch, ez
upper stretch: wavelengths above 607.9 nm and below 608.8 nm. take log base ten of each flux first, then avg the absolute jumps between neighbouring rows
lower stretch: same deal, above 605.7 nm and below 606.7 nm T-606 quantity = 0.21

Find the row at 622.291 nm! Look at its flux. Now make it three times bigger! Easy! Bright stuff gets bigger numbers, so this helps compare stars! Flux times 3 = 846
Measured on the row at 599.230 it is 848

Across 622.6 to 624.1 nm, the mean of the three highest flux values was 281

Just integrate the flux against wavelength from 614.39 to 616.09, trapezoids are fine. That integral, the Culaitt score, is 495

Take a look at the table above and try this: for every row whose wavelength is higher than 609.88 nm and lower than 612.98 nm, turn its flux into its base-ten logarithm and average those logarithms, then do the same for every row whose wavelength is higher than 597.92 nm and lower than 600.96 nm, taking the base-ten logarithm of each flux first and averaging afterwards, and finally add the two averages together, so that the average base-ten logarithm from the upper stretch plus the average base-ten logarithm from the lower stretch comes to 4.93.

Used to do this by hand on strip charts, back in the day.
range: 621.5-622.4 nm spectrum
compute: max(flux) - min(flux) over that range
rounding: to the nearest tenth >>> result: 1.4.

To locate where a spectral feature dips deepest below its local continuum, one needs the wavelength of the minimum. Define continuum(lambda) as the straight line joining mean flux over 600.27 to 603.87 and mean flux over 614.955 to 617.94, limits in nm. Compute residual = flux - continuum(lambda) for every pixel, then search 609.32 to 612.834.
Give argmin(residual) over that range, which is 609.387 nm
